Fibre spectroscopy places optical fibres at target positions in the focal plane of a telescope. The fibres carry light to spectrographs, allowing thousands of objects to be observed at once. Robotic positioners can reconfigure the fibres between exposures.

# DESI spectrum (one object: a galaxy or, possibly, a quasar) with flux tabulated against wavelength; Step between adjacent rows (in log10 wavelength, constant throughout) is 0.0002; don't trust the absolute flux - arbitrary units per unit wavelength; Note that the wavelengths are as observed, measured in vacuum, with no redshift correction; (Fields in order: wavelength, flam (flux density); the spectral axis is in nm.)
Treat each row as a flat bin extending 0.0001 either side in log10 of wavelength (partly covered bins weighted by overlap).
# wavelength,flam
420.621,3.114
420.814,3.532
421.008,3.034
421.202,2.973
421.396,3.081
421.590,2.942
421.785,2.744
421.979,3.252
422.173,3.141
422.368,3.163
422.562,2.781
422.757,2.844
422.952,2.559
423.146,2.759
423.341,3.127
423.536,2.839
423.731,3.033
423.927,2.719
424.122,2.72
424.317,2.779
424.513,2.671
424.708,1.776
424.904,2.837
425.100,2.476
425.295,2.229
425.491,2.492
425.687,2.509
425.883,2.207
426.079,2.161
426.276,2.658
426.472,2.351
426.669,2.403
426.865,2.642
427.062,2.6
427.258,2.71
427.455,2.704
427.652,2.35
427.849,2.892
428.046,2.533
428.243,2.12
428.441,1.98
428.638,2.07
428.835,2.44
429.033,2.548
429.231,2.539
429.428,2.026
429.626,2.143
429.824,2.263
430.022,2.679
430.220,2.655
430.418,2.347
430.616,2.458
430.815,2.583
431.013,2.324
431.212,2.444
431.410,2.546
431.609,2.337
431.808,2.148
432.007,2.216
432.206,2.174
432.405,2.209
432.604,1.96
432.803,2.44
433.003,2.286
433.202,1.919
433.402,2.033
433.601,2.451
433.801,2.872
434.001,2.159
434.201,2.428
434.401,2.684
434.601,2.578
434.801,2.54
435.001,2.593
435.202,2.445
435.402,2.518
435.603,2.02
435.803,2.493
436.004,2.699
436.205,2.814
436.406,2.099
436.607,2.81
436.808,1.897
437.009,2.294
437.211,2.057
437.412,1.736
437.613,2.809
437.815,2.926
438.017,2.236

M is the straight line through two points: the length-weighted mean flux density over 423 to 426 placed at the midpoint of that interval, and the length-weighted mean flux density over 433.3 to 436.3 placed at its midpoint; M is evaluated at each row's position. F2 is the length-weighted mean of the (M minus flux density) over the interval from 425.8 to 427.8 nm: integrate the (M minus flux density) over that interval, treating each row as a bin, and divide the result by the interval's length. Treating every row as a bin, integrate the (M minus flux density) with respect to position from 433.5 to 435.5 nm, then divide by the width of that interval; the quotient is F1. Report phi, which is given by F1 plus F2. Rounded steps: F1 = -0.04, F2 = 0.09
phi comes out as 0.05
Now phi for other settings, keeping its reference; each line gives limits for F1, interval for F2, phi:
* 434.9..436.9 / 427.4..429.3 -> 0.19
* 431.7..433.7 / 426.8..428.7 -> 0.43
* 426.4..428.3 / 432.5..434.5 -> 0.21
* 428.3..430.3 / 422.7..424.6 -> 0.04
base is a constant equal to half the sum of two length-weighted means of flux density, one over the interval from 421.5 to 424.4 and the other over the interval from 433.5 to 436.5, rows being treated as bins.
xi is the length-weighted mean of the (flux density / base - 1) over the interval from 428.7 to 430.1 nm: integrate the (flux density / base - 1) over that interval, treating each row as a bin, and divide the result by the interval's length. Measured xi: -0.122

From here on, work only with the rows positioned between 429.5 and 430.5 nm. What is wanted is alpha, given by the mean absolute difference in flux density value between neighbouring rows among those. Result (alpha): 0.217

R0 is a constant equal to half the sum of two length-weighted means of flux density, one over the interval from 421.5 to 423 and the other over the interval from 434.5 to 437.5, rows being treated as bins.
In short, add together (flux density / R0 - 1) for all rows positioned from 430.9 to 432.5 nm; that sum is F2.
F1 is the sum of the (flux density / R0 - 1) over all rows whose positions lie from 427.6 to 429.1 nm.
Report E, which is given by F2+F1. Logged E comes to -2.0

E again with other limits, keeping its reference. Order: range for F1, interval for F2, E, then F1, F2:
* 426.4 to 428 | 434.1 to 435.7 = -0.8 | -0.2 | -0.5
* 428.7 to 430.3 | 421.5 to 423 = 0.1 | -0.7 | 0.8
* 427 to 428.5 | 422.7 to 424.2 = 0.0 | -0.5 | 0.5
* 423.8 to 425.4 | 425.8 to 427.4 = -1.0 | -0.4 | -0.6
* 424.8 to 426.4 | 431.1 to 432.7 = -1.8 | -0.6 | -1.2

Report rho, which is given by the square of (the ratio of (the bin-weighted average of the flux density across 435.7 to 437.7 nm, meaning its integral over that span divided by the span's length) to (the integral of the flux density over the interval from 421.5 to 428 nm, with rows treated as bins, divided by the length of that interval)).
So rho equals 0.8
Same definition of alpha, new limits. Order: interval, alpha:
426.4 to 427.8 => 0.134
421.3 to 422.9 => 0.203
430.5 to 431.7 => 0.163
